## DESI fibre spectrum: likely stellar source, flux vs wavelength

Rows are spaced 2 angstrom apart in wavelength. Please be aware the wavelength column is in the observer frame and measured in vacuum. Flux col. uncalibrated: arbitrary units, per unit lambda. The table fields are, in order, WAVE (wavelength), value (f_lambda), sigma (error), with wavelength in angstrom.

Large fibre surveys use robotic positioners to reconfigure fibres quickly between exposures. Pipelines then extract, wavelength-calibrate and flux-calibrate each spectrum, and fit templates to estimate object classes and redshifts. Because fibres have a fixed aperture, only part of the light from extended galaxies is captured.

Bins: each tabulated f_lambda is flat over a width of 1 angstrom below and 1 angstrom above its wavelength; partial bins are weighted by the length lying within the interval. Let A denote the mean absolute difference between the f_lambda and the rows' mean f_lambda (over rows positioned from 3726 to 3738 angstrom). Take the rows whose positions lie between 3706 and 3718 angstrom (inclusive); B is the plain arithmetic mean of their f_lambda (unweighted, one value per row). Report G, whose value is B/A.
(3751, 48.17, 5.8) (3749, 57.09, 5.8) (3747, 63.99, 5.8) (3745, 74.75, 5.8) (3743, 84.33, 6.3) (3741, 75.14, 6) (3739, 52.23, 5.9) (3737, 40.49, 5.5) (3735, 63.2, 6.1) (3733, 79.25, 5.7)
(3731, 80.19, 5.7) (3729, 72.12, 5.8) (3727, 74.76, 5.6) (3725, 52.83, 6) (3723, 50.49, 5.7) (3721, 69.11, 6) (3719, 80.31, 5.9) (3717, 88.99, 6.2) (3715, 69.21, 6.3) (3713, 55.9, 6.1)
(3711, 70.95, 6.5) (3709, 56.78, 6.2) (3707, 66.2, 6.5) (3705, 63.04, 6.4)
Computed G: 6.2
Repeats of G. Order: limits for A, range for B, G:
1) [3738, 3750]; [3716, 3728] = 6.8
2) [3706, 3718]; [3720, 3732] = 7.9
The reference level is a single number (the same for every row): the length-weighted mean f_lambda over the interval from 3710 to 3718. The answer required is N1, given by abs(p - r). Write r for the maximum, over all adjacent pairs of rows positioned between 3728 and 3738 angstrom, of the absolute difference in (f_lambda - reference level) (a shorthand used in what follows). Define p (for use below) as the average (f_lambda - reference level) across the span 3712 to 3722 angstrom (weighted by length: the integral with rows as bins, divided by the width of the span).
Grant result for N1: 21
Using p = 1.4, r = 23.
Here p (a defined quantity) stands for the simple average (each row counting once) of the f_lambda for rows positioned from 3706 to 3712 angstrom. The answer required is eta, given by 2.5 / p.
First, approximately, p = 65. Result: 0.039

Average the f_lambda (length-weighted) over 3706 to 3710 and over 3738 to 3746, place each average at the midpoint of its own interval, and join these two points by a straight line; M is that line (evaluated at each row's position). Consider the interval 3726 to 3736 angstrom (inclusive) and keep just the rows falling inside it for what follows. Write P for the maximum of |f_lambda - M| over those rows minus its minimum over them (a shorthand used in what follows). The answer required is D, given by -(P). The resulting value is -7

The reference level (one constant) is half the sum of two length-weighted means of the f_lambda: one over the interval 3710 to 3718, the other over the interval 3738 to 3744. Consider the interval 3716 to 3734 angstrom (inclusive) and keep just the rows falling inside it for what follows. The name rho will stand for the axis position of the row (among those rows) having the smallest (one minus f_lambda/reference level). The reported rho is 3717 angstrom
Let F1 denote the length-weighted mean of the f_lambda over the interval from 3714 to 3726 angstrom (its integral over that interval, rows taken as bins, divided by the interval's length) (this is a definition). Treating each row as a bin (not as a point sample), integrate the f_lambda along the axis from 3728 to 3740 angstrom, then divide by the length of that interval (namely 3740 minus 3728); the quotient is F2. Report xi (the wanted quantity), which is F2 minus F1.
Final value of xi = -4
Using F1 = 68.5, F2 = 64.6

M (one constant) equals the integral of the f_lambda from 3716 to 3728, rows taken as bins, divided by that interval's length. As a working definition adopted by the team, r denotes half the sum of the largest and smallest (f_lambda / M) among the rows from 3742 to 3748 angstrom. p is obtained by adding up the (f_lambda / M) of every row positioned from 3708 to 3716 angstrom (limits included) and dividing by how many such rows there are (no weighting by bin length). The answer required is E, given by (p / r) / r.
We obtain 0.80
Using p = 0.91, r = 1.07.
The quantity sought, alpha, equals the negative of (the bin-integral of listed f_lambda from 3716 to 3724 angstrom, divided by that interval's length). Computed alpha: -72.2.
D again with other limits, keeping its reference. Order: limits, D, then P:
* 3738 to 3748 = -16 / 16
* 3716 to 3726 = -21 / 21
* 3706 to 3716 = -4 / 4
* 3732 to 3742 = -26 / 26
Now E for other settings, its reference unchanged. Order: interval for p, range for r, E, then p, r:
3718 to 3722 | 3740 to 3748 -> 0.94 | 1.08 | 1.07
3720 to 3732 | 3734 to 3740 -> 1.72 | 0.96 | 0.75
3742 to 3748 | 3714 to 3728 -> 1.06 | 1.07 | 1.00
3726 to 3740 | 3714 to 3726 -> 0.94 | 0.95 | 1.00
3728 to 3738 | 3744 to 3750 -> 1.07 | 0.97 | 0.95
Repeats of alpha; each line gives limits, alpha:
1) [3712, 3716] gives -62.6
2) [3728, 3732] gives -76.2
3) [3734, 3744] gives -63.1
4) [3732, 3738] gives -61.0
